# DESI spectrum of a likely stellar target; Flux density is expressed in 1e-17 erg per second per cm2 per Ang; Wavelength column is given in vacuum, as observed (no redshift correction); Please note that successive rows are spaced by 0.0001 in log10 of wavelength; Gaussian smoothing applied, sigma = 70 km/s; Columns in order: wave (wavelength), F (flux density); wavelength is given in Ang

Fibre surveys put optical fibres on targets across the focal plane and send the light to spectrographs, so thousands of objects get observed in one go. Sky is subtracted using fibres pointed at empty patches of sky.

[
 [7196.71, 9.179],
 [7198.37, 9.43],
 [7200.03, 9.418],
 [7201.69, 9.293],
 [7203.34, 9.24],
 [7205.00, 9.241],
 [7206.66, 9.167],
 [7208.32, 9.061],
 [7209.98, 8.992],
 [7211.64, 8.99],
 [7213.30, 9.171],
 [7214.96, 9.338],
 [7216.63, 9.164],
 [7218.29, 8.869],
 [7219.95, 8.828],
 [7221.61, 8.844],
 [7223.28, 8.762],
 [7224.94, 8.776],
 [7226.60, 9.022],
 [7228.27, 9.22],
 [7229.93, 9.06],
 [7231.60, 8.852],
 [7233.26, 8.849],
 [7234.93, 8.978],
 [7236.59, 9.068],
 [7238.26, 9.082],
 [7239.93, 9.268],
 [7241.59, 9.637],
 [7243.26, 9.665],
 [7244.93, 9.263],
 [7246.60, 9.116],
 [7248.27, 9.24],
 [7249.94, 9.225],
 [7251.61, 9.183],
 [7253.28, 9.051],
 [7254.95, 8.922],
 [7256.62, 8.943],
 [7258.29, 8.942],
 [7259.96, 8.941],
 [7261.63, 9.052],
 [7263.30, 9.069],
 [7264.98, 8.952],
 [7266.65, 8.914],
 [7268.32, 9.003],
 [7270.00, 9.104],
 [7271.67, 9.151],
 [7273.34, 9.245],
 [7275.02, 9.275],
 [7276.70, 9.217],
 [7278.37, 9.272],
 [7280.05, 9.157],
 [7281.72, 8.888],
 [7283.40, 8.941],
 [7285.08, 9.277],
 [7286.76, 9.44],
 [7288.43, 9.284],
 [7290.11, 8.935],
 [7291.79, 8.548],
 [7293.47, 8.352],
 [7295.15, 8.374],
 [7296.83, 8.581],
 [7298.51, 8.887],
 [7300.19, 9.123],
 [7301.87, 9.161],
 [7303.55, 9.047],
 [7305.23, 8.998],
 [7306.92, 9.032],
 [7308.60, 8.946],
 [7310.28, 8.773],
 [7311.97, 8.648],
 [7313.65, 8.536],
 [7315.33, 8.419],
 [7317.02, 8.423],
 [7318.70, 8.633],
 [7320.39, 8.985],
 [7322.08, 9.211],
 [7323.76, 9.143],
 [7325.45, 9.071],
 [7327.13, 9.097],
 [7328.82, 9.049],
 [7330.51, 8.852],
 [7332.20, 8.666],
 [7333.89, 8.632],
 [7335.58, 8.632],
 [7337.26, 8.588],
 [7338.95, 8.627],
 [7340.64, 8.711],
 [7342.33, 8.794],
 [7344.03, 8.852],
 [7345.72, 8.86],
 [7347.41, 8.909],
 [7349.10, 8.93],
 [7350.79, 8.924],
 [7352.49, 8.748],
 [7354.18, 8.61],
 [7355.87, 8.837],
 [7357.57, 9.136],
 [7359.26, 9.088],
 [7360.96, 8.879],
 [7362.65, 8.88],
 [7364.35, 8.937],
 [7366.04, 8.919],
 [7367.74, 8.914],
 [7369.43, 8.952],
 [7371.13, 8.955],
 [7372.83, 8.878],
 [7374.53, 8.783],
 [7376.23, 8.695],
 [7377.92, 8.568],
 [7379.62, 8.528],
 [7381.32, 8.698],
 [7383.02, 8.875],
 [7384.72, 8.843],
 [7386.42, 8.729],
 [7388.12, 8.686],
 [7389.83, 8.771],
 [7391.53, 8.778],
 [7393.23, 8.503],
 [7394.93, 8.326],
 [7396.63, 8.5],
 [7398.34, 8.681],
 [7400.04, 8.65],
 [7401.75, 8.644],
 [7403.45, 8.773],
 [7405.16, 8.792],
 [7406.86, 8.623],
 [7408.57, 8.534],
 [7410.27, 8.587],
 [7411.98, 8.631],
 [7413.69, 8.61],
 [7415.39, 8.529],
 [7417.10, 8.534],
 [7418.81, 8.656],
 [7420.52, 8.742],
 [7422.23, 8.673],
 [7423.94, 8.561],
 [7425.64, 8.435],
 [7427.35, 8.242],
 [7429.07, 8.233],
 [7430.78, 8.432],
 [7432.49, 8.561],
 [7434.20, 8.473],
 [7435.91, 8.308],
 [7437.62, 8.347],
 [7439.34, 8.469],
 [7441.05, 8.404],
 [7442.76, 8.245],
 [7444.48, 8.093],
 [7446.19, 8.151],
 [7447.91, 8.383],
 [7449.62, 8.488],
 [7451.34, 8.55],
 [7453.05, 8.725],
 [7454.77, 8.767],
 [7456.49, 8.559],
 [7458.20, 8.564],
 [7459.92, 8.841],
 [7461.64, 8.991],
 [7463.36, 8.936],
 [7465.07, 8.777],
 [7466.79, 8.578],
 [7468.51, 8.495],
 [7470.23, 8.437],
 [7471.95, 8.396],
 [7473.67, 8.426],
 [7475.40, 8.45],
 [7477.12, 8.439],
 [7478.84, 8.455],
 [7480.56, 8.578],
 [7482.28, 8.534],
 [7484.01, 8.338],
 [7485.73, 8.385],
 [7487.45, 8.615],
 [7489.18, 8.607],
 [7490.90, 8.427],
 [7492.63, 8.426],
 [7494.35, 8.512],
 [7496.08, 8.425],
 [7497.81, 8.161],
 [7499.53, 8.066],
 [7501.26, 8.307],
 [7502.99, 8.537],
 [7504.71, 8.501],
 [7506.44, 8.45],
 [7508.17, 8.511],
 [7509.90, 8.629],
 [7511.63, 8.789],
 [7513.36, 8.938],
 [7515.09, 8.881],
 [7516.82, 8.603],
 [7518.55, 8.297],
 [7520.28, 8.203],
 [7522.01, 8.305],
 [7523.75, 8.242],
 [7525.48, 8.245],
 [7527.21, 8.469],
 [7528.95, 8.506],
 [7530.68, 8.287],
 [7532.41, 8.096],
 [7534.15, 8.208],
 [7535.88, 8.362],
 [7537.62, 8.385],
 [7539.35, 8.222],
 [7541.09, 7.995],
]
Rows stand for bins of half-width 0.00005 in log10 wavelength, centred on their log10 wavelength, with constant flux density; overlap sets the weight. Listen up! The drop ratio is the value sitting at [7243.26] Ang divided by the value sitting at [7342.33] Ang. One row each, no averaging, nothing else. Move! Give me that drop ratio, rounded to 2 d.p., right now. 1.10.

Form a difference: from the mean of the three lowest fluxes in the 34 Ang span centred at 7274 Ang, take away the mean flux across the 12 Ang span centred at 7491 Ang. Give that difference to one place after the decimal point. 0.4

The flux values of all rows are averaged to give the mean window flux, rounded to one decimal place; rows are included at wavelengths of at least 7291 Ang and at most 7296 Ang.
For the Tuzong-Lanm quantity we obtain 8.4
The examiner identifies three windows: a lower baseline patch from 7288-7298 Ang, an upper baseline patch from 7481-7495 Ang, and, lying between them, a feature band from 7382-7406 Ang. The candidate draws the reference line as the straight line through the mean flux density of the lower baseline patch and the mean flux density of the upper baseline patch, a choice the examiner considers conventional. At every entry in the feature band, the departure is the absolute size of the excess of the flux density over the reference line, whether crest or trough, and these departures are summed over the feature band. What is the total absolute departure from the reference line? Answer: 2.3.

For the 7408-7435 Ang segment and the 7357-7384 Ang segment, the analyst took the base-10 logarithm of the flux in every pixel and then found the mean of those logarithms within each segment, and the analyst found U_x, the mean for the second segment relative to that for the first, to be 1.02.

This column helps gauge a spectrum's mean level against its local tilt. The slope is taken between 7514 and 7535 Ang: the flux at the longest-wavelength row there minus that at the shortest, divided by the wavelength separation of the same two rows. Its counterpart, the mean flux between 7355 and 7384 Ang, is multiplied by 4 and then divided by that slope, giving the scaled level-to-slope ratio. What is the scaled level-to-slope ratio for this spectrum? -1003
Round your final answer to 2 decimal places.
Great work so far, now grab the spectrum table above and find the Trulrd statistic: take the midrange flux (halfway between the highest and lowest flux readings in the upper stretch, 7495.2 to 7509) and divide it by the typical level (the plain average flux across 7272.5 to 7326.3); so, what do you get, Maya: 0.93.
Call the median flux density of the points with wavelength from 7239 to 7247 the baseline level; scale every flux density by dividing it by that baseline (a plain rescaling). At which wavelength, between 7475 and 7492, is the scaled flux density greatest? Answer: 7487.45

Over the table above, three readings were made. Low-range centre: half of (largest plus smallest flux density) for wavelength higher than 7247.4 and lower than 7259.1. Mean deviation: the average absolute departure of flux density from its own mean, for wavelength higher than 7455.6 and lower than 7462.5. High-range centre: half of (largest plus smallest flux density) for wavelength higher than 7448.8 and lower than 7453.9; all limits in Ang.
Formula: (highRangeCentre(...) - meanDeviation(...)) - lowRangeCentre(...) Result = -0.65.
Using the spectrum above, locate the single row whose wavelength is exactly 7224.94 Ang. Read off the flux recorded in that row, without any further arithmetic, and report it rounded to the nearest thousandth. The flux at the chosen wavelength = 8.776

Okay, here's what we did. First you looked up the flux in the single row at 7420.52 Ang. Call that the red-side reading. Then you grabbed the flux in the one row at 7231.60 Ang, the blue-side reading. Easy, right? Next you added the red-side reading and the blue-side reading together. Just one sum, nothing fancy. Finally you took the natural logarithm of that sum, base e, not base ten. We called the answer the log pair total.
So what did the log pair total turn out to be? 2.87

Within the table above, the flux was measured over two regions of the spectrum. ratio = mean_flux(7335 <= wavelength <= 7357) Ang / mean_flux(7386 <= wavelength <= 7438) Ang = 1.02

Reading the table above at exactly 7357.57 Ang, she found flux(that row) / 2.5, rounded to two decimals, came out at 3.65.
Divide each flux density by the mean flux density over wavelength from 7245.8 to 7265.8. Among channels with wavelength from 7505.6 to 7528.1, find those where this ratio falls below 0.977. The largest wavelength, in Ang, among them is 7527.21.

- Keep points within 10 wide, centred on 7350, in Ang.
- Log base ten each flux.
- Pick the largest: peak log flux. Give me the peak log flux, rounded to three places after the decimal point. 0.951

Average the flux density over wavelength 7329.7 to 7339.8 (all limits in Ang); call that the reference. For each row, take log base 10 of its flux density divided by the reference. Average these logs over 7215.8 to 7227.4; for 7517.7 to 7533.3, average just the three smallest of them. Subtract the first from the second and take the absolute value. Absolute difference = 0.036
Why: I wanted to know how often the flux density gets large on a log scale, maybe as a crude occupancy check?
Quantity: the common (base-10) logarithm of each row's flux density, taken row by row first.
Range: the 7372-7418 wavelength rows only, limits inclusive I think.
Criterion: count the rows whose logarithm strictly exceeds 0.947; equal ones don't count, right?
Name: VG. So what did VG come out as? 2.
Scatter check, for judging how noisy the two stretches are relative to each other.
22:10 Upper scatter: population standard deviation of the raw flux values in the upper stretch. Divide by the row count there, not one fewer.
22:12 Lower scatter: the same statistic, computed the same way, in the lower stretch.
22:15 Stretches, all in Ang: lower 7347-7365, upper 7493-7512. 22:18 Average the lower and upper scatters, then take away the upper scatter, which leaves -0.029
